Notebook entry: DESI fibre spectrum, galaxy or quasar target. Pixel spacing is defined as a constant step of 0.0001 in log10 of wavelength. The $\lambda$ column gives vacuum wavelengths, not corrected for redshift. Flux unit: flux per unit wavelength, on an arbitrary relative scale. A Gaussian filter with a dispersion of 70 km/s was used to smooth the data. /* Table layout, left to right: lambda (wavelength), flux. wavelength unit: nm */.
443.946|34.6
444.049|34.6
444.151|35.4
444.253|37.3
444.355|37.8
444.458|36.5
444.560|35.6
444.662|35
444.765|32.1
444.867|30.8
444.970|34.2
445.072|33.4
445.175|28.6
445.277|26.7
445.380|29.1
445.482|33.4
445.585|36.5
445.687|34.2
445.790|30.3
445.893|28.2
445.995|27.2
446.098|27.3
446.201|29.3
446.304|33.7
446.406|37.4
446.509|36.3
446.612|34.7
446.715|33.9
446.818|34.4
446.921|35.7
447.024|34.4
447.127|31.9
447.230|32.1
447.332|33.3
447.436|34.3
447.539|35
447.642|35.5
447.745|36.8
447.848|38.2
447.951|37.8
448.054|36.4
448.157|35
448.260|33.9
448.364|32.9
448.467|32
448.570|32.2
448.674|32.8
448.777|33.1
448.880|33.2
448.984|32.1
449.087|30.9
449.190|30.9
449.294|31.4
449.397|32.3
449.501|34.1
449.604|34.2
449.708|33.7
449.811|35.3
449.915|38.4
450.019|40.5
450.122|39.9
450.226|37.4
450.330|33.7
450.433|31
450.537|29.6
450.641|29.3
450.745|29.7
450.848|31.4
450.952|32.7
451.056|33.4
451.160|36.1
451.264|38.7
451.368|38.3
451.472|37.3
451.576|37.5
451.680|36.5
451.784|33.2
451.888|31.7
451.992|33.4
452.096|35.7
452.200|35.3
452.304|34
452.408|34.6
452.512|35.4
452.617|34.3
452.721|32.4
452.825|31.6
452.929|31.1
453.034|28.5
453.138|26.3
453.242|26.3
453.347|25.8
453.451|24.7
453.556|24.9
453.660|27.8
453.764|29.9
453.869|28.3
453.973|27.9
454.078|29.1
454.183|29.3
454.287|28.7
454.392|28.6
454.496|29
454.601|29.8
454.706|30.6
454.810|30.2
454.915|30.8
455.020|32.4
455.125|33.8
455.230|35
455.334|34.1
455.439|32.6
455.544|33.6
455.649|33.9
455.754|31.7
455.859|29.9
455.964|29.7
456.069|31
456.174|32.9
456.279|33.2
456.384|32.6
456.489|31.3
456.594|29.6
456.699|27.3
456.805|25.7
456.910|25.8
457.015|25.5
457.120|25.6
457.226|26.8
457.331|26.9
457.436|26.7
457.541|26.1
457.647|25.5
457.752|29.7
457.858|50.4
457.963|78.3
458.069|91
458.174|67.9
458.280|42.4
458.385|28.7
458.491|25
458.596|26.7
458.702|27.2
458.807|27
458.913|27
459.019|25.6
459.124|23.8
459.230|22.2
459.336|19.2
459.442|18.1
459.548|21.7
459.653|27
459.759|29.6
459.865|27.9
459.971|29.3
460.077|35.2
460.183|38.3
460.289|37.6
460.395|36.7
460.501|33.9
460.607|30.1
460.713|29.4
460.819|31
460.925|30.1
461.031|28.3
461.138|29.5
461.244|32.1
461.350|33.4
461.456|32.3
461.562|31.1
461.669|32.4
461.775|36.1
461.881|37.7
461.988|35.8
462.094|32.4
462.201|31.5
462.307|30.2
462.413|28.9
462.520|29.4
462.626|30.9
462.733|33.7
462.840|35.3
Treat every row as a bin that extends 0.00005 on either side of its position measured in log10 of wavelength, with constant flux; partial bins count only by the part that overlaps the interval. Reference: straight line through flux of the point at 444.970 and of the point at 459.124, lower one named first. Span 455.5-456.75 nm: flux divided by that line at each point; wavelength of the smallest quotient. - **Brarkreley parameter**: 456.699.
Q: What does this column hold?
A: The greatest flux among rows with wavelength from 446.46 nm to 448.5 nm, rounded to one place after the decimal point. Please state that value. 38.2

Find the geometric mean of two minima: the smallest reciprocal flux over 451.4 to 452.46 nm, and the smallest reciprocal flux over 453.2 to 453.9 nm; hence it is 0.030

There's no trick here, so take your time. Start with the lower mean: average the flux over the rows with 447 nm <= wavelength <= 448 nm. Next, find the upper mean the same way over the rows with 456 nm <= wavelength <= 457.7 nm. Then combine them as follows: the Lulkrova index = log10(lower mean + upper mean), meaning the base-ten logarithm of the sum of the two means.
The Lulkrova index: 1.80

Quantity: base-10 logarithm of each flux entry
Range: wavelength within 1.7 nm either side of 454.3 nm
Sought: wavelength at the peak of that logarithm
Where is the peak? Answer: 455.230 nm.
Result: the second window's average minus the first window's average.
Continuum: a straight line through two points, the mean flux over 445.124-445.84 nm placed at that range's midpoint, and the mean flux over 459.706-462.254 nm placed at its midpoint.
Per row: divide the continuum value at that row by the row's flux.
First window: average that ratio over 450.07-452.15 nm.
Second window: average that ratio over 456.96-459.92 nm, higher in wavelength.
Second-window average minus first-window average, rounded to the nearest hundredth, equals 0.21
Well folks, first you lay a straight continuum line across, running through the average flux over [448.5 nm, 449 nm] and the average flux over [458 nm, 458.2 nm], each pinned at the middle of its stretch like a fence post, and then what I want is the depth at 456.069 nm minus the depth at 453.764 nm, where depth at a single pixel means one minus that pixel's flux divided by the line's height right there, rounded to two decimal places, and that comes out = 0.07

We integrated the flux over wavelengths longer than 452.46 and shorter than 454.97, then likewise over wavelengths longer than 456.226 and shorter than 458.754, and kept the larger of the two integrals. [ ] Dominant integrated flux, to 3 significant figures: 90.2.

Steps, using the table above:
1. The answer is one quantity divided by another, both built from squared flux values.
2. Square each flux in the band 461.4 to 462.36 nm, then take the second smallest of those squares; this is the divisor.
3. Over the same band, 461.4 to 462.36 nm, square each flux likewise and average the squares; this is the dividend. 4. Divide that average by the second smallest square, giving 1.15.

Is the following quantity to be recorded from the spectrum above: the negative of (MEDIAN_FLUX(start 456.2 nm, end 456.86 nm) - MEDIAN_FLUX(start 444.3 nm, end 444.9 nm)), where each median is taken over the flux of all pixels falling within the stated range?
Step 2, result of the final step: 5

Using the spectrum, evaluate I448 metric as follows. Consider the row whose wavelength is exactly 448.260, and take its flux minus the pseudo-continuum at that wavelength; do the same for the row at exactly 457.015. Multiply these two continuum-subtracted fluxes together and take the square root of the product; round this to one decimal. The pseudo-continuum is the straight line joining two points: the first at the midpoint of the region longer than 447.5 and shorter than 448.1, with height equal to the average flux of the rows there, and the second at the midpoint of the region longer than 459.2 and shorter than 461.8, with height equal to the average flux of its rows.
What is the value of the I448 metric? 4.0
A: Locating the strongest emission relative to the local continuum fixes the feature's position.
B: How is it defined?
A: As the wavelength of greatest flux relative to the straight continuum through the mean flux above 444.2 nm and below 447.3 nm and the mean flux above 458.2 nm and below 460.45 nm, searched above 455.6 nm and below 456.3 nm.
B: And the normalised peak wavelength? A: 455.649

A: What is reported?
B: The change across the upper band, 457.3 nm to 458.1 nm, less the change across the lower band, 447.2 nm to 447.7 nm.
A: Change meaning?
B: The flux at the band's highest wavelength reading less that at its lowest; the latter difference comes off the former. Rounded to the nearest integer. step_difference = 61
